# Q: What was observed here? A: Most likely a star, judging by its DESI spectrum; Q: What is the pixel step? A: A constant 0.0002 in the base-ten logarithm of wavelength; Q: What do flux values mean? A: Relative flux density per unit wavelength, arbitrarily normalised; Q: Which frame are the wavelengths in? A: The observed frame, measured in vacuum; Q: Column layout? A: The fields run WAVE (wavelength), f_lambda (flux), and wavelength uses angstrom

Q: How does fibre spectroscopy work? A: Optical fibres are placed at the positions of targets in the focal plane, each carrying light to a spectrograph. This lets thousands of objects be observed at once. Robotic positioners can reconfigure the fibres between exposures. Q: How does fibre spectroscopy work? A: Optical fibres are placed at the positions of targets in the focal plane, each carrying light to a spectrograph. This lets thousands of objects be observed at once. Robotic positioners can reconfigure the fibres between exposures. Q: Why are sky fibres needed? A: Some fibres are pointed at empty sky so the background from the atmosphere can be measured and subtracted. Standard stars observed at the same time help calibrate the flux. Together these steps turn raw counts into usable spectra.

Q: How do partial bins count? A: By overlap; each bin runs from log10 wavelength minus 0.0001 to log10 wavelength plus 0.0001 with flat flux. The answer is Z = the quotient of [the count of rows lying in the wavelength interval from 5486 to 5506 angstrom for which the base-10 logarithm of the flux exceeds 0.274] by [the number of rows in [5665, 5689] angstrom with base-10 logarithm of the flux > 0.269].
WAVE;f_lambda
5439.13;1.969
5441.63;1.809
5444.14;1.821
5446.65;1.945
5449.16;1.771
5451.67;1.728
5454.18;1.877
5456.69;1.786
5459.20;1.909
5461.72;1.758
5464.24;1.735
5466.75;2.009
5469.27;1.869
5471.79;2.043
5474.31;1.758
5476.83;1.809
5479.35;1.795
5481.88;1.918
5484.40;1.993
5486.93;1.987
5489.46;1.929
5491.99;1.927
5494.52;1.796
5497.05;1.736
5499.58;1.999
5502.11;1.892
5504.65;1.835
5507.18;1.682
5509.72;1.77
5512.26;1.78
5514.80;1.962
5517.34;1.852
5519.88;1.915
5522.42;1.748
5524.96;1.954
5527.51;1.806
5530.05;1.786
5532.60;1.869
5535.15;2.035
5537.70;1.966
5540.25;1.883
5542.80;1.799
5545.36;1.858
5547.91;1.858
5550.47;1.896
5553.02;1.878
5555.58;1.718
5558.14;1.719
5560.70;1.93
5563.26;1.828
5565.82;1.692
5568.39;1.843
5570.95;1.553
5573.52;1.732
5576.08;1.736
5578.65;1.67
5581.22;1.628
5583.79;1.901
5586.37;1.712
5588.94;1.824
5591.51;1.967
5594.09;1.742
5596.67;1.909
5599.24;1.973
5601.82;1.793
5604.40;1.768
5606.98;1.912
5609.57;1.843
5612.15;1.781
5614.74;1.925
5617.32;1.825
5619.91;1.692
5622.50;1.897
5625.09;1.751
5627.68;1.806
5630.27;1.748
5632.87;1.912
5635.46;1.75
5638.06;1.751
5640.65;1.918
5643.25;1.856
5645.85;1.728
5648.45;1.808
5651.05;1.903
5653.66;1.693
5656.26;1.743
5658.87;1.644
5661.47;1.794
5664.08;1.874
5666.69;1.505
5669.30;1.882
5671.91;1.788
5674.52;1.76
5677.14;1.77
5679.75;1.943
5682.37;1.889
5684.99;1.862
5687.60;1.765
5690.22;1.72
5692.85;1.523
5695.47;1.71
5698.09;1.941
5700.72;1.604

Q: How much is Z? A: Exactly 1.25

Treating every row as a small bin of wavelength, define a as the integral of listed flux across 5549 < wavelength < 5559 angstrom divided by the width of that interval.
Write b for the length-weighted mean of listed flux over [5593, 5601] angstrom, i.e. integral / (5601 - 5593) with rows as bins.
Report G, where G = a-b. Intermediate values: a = 1.81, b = 1.87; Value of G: -0.07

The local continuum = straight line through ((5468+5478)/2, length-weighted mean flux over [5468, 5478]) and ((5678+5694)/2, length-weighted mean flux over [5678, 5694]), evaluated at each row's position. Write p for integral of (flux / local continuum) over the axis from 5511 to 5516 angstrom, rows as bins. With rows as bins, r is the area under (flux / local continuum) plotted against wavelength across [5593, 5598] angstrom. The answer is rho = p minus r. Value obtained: 0.01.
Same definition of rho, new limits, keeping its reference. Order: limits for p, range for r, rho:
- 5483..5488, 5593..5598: 0.30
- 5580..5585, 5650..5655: -0.15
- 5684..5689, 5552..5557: 0.20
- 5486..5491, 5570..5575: 0.72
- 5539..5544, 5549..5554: -0.13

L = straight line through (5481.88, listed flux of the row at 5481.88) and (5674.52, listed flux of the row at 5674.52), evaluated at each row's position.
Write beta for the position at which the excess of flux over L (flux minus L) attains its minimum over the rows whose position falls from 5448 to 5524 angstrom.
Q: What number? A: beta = 5507.18 angstrom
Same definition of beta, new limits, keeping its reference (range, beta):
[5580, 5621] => 5581.22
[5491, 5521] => 5507.18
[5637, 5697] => 5666.69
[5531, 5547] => 5542.80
